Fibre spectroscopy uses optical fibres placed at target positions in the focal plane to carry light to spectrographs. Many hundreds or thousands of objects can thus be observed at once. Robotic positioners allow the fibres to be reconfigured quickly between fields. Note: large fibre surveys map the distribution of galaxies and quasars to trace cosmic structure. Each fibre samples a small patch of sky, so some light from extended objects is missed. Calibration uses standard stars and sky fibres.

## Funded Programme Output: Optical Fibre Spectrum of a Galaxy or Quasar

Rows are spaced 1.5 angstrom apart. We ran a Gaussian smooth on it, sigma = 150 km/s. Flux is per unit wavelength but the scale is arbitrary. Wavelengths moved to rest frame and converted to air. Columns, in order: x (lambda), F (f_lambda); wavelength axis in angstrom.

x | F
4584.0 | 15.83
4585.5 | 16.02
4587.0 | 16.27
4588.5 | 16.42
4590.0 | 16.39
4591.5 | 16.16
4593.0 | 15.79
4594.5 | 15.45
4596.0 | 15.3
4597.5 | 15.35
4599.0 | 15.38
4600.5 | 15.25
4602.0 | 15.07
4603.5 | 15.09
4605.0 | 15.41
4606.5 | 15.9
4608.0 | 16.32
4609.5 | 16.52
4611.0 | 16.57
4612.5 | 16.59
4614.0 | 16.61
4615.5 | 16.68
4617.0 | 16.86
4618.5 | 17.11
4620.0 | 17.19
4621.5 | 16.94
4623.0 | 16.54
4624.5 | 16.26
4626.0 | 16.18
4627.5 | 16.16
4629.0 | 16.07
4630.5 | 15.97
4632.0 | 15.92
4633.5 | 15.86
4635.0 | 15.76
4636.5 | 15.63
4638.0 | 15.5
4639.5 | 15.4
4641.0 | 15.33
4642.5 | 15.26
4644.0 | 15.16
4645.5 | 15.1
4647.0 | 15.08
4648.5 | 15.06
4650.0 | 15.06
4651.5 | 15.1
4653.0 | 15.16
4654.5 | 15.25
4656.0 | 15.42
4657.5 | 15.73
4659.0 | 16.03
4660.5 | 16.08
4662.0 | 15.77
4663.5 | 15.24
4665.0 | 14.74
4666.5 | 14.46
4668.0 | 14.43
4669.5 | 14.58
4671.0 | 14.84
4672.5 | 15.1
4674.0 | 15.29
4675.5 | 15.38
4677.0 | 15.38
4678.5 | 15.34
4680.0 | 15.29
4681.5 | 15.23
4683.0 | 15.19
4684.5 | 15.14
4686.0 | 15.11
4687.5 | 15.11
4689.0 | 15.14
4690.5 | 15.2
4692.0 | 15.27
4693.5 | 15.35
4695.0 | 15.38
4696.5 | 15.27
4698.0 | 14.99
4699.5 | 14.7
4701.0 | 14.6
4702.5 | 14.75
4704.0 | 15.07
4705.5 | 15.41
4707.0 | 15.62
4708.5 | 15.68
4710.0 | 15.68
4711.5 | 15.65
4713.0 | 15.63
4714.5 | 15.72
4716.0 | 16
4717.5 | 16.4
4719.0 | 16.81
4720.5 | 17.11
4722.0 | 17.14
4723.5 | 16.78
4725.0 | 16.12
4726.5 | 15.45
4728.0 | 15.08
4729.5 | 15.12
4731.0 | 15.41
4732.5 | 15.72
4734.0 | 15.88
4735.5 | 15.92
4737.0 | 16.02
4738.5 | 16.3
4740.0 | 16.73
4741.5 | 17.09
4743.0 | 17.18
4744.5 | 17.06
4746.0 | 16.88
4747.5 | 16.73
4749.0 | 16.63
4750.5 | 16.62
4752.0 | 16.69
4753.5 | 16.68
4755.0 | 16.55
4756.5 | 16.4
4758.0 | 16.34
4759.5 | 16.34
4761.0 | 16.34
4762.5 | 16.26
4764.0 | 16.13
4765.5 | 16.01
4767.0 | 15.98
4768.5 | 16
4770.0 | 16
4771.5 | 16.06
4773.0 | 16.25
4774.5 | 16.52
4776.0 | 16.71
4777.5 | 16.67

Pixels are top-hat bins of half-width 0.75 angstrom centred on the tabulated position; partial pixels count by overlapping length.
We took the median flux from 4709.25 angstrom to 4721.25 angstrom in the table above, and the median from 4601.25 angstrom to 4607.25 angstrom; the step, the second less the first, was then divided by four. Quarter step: -0.15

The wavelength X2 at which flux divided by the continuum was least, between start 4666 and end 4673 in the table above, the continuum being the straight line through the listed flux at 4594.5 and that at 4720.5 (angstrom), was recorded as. 4668.0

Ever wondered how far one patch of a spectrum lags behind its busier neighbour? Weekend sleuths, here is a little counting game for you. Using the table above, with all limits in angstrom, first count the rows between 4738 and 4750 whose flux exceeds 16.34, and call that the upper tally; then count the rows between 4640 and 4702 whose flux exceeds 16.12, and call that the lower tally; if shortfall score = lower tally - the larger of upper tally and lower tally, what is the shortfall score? -7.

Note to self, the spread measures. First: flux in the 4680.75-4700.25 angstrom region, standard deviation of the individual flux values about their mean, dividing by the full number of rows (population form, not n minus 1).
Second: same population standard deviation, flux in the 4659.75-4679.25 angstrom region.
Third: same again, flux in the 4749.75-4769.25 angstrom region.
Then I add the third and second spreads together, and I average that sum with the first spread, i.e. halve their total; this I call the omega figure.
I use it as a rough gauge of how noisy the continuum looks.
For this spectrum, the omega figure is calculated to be 0.45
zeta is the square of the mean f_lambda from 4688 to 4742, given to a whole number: 247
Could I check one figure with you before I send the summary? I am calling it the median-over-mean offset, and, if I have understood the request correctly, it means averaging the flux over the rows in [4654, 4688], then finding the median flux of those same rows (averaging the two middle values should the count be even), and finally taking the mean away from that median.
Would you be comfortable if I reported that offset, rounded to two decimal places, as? 0.02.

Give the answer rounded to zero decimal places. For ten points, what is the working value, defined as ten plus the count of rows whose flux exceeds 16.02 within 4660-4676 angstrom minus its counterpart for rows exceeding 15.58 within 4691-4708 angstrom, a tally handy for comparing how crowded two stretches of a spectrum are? 10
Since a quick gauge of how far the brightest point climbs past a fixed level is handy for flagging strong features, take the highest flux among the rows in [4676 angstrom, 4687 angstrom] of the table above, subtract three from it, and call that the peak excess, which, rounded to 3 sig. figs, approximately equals 12.4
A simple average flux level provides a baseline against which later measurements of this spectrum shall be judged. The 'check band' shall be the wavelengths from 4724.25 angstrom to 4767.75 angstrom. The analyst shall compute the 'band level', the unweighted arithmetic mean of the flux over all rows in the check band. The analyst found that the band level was 16.3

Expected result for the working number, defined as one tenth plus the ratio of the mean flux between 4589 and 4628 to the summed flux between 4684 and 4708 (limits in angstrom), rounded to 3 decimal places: 0.167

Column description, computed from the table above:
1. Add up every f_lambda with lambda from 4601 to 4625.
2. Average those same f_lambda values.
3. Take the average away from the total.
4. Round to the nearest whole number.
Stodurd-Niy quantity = 245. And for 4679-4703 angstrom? 227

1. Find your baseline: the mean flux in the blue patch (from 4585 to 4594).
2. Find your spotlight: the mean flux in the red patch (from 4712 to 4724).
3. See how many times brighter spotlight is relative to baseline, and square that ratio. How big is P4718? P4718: 1.03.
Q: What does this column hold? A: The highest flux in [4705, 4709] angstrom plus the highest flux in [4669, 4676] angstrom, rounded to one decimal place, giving 31.1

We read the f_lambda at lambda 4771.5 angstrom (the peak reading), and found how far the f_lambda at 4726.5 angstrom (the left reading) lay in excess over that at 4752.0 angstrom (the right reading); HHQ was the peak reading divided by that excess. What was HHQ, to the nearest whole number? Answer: -13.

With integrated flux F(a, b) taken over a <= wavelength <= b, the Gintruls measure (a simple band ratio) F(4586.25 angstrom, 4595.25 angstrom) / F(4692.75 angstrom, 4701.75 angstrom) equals 1.07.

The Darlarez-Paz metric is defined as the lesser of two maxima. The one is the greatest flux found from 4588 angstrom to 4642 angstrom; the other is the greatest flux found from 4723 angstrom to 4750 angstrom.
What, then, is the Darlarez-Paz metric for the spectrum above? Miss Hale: 17.2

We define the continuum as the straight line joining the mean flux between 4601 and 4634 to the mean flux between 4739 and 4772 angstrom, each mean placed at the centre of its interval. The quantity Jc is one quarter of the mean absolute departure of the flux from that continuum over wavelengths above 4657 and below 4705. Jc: 0.30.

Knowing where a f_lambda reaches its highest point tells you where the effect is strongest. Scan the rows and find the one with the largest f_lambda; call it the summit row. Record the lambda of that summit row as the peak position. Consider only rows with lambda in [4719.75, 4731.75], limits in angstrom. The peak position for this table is 4722.0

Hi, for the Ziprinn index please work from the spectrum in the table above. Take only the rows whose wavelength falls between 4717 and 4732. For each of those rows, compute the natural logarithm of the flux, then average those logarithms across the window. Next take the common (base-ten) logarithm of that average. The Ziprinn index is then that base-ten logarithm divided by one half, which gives 0.888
